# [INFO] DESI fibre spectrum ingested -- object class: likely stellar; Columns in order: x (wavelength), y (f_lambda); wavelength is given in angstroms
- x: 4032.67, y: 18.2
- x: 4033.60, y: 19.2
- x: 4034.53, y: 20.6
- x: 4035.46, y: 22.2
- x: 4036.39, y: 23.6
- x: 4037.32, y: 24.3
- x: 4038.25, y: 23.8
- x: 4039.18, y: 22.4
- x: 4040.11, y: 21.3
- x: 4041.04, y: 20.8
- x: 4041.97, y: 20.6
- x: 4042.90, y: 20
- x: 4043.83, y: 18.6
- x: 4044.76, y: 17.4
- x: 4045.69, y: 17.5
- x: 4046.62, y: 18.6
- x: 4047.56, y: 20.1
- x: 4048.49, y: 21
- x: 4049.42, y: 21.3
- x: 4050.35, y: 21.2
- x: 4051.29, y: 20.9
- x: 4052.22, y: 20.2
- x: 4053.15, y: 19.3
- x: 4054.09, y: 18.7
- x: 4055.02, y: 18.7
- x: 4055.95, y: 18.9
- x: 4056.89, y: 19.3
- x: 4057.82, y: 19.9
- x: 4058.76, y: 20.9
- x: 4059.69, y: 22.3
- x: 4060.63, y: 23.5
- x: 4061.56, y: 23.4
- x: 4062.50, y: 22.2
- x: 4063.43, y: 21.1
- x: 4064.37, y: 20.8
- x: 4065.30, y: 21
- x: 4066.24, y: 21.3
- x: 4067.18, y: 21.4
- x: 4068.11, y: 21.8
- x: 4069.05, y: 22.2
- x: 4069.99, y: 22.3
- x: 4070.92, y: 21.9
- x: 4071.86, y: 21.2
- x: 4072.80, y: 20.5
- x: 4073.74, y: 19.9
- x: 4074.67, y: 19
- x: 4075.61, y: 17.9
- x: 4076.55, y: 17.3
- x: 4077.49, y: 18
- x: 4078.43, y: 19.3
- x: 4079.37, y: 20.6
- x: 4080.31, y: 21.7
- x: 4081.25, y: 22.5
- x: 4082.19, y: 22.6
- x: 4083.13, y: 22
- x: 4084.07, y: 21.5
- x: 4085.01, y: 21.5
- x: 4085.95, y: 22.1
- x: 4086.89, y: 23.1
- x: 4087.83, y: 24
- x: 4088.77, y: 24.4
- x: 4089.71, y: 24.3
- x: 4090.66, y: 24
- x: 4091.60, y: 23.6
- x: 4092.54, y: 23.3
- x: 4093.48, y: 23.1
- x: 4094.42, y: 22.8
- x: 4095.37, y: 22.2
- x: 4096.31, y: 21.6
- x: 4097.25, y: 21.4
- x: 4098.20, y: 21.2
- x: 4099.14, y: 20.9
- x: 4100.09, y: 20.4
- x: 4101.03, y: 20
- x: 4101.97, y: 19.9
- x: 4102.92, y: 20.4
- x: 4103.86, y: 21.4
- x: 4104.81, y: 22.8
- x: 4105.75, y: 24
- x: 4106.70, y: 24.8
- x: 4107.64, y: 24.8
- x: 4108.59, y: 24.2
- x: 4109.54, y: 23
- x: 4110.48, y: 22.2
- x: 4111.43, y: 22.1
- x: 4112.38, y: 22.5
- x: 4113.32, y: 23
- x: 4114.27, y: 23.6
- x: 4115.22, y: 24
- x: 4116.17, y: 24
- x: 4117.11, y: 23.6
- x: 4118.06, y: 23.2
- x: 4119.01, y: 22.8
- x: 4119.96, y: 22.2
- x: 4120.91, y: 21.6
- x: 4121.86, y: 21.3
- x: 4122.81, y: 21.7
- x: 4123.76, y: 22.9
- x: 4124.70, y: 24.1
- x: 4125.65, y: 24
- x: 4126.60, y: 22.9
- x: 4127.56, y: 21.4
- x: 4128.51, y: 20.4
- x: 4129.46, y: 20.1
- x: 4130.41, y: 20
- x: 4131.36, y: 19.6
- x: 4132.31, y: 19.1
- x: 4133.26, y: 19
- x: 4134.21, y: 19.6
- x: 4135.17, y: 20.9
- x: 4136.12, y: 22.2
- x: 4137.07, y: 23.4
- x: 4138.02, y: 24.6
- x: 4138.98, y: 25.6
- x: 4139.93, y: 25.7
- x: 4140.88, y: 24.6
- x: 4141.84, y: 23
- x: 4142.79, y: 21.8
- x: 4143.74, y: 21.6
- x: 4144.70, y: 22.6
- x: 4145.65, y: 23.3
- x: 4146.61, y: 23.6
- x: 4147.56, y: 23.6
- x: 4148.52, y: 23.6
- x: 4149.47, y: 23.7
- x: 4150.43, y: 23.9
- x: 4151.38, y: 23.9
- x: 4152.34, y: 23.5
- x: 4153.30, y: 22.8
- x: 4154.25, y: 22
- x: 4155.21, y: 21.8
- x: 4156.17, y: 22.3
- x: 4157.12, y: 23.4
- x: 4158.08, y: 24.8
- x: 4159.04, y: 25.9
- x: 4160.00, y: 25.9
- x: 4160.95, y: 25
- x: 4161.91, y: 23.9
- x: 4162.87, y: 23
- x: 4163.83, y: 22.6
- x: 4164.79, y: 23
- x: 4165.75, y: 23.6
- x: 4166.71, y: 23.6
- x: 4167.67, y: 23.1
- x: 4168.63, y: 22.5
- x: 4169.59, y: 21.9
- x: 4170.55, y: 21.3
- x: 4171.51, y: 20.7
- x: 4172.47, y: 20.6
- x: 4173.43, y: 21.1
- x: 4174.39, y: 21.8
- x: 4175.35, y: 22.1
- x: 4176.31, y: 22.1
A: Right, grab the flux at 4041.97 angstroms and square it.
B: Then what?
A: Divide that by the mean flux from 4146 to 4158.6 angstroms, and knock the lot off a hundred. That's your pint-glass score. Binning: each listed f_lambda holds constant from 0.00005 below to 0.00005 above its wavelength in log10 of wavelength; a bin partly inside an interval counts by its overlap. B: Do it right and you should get 81.8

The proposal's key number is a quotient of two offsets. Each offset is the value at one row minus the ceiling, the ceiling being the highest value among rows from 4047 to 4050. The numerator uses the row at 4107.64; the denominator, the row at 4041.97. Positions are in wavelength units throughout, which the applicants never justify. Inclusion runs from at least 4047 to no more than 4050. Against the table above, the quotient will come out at -5.0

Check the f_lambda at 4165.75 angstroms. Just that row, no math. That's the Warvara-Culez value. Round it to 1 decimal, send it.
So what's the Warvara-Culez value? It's 23.6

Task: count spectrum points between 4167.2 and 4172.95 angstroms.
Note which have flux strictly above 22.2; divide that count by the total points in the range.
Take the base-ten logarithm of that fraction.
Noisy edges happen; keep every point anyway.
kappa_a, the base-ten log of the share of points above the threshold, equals -0.48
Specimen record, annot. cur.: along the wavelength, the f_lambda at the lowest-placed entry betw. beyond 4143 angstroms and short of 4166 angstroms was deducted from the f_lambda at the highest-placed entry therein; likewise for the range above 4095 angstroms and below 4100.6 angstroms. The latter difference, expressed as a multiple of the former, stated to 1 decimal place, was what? -0.9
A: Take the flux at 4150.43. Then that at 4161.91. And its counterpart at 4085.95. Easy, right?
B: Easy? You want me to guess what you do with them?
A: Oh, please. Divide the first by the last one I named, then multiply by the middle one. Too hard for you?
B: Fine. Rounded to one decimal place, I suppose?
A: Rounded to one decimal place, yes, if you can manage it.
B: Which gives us 25.8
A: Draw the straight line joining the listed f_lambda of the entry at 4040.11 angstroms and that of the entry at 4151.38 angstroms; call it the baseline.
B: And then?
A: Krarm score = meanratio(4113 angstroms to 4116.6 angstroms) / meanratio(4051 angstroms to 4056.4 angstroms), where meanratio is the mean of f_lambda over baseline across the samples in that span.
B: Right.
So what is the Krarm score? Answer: 1.14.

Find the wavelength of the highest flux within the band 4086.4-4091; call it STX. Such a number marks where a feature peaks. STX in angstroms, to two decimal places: 4088.77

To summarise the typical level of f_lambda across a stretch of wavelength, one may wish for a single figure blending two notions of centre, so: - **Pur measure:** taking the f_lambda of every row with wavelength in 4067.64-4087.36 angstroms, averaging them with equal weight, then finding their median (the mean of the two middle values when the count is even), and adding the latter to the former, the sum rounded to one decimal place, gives 42.4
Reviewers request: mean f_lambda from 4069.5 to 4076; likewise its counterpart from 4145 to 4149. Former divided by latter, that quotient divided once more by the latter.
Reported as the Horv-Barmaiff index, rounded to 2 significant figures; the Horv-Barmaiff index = 0.037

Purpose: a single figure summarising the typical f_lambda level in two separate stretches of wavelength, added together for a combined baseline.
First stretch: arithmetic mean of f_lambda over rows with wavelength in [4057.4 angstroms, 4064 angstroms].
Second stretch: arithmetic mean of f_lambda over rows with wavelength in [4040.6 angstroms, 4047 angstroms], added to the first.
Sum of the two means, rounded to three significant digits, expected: 41.0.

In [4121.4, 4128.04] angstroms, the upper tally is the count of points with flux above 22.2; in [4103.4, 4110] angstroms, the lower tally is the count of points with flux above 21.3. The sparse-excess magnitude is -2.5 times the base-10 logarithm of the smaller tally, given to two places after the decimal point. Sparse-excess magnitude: -1.51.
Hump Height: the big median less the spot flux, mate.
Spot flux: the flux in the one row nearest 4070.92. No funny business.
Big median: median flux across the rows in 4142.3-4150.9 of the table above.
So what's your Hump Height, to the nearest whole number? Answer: 2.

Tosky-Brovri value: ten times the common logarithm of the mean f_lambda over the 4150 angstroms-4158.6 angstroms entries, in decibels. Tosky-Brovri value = 13.6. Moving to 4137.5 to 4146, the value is 13.7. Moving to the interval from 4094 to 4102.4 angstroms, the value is 13.3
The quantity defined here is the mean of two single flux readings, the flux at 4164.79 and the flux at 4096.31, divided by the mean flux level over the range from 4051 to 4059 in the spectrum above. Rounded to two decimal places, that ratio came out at 1.14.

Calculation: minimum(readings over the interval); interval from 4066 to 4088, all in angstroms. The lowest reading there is 17.3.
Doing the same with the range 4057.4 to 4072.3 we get 19.9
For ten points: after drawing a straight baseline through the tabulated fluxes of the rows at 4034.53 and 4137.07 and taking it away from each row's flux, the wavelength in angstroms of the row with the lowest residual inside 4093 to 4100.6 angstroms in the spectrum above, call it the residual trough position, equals 4100.09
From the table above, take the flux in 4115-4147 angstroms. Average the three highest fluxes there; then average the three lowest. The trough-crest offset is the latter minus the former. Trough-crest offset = -6.1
